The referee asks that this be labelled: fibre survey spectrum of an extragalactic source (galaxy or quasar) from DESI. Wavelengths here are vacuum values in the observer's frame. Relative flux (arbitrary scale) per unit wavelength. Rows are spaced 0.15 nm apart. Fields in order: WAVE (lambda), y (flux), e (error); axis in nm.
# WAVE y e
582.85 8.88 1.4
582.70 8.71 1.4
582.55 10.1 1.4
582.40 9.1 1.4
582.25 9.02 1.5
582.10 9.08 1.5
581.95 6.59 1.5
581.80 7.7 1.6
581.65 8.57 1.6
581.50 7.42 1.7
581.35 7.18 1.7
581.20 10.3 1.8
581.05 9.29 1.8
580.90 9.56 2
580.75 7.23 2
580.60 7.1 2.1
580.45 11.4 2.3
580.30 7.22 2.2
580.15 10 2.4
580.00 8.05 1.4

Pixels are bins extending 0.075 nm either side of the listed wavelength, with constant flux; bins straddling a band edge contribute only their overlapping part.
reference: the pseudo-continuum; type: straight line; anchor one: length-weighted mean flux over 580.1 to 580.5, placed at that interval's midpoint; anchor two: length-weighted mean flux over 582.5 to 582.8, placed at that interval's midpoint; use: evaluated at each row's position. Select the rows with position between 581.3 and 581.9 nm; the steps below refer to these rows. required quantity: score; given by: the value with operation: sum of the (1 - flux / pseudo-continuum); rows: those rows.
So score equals 0.7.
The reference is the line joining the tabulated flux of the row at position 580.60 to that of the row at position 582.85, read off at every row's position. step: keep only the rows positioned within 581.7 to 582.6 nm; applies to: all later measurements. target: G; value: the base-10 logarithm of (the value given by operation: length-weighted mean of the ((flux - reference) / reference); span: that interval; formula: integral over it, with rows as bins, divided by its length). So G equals -1.6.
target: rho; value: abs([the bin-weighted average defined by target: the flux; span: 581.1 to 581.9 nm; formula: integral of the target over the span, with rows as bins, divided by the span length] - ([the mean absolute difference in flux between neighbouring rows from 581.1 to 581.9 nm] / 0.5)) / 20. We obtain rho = 0.28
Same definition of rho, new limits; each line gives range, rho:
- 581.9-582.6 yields 0.35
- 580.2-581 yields 0.16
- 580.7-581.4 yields 0.27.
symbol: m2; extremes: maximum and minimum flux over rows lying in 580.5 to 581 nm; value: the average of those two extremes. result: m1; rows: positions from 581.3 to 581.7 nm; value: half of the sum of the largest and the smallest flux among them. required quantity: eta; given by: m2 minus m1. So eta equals 0.5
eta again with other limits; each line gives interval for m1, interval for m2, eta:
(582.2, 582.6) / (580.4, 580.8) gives -0.3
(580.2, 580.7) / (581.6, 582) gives -1.7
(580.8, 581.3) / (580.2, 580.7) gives -0.5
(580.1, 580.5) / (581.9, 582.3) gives -1.5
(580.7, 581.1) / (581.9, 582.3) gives -0.6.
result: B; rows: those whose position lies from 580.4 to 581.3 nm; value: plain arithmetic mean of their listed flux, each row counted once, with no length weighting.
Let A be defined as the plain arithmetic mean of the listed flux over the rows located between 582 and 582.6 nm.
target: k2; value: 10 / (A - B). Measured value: 56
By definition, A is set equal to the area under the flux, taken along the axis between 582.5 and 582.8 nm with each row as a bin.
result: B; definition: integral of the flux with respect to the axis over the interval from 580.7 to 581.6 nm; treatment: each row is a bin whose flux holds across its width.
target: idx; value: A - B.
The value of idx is -4.9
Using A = 2.8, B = 7.7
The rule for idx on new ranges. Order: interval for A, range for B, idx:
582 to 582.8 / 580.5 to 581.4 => -0.4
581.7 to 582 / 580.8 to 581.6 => -4.8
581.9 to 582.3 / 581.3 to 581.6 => 1.1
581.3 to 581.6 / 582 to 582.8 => -5.1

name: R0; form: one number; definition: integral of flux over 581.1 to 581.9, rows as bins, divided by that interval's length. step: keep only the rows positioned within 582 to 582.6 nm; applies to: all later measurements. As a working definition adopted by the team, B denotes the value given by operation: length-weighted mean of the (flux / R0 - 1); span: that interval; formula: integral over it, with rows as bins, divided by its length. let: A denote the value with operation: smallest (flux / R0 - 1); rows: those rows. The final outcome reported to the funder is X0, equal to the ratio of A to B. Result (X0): 0.8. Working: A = 0.10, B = 0.117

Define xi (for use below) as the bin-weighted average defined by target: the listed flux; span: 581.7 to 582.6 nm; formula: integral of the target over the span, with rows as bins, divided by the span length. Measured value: 8.6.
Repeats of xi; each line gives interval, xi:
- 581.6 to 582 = 7.6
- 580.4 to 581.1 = 8.8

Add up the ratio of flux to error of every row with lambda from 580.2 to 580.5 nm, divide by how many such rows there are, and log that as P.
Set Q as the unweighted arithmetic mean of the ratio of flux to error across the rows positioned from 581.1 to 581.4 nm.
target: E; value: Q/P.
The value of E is 1.2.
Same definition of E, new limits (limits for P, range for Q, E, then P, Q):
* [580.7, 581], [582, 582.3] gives 1.4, 4.2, 6.0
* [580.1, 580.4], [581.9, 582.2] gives 1.4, 3.7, 5.2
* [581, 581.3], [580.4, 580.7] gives 0.8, 5.4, 4.2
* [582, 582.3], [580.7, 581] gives 0.7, 6.0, 4.2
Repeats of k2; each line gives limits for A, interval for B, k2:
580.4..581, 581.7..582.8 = 48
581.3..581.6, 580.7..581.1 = -7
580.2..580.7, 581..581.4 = -29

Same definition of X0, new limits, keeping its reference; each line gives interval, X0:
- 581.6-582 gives 2.8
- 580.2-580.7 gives -3.1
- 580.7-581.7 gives -3.2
